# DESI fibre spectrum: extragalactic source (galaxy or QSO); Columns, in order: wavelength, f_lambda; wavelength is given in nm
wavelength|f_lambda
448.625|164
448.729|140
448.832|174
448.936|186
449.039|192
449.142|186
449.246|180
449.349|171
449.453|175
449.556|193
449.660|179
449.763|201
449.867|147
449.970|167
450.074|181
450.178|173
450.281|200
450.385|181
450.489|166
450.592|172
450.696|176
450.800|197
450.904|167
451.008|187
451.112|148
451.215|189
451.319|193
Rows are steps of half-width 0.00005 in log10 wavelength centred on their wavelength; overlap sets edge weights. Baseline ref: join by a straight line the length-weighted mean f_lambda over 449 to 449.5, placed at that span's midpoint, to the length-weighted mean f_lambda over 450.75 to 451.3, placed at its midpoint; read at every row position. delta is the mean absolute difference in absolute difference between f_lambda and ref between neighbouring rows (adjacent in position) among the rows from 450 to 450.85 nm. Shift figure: 10.7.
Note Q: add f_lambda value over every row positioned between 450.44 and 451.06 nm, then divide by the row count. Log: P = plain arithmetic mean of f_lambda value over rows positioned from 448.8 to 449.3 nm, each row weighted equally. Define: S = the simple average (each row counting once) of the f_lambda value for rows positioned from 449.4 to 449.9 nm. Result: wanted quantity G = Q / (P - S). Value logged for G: 39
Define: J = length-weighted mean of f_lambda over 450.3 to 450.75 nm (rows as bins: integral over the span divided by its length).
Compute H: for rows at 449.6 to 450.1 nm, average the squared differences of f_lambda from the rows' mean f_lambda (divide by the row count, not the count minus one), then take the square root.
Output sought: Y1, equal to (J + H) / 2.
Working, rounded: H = 17.8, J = 176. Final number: 97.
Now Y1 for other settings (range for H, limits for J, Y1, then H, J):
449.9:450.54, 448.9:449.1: 101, 11.5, 190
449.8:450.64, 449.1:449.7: 97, 14.2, 180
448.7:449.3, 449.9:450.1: 94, 17.2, 171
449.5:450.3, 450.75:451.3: 98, 17.0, 179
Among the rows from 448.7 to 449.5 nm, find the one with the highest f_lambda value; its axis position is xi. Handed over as 449.039 nm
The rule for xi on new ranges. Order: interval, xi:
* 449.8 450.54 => 450.281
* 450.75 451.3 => 450.800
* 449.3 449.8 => 449.763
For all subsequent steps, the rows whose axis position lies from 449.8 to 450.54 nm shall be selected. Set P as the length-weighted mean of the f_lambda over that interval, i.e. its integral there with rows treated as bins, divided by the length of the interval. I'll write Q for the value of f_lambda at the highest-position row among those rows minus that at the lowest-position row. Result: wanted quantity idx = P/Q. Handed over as 9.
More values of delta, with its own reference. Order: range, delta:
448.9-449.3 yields 5.6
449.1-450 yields 11.1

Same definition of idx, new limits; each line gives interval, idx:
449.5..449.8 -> 24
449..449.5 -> -11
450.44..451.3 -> 8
